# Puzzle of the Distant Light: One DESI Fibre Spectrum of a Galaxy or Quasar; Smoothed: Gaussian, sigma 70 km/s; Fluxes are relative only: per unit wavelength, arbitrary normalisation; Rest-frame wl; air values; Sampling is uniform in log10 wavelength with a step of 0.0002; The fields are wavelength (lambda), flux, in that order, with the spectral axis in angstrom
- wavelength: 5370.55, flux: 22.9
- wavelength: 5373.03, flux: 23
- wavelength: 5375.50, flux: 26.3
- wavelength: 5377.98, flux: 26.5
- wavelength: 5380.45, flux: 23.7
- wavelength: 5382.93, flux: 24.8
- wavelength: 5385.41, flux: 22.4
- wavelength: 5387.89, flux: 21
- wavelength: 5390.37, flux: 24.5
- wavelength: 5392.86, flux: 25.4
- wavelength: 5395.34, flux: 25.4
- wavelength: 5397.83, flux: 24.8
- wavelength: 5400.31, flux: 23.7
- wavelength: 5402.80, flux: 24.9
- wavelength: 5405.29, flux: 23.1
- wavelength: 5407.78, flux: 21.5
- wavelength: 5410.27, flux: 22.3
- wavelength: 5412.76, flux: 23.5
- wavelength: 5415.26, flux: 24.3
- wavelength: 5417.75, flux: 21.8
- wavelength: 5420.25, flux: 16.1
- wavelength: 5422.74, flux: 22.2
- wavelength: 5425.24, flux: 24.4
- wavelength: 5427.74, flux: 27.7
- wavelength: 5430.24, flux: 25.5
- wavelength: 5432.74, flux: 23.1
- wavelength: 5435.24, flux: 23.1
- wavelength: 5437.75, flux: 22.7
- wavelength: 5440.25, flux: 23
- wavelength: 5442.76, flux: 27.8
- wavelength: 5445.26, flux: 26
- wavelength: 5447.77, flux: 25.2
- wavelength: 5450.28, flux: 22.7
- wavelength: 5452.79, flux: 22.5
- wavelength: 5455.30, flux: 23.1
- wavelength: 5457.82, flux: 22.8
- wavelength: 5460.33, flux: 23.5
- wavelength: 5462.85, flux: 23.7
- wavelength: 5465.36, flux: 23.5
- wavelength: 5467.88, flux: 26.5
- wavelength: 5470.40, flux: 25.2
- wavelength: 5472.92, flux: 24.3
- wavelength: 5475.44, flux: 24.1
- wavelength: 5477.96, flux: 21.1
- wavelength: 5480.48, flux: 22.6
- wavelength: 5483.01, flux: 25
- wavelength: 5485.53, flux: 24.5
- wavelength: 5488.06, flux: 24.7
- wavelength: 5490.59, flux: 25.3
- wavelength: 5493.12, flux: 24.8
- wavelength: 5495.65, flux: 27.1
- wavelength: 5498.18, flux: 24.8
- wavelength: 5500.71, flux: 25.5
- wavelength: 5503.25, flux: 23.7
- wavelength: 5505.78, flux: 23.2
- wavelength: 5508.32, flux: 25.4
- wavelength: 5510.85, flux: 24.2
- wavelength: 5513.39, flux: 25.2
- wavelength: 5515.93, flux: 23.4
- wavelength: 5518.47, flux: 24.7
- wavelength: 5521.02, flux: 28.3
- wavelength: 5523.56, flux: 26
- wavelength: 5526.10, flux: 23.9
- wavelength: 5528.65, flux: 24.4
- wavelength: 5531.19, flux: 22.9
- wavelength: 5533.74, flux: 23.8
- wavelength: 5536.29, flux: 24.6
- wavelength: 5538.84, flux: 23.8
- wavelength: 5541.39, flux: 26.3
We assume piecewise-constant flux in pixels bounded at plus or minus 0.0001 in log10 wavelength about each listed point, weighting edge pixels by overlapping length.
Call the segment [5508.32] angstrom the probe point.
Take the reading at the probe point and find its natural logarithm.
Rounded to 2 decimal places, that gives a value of 3.23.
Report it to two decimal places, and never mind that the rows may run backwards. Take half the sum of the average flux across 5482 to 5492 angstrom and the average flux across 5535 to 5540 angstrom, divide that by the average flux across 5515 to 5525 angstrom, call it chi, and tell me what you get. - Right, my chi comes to 0.96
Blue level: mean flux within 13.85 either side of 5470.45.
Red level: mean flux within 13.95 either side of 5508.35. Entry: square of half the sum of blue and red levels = 598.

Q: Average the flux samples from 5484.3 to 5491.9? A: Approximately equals 24.8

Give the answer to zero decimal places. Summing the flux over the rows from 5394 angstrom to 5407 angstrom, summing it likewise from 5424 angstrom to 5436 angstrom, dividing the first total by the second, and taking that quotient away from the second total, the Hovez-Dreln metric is 123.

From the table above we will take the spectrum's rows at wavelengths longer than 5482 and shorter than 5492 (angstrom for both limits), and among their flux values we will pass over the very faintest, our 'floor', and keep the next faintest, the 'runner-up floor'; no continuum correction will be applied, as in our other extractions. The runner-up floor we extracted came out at 24.7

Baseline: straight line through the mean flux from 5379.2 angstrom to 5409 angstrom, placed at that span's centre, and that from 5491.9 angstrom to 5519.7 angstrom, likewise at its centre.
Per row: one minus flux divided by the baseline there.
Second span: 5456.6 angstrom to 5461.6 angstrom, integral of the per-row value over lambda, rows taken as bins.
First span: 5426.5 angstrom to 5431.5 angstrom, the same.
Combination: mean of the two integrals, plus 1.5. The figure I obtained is 1.36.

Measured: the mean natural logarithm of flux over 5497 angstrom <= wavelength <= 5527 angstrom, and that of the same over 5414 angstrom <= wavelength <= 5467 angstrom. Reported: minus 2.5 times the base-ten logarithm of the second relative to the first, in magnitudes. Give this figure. 0.020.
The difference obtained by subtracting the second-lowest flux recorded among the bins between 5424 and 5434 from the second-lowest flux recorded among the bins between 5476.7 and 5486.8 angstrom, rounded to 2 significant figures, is -1.8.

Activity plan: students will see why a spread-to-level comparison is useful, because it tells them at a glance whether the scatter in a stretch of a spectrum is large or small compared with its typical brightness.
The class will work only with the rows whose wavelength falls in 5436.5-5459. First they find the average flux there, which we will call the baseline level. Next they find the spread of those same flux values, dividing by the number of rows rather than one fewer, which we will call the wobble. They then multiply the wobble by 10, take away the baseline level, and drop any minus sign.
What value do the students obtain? 6.1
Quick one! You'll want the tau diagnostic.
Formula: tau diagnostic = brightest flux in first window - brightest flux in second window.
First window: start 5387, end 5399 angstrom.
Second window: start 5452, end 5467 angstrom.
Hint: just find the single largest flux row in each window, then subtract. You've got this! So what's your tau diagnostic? 1.7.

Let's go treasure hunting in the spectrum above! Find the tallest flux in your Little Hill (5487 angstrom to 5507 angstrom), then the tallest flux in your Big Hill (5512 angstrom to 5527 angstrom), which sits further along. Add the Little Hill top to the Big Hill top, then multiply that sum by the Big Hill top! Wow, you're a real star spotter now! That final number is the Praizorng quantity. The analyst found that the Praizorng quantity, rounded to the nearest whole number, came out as 1568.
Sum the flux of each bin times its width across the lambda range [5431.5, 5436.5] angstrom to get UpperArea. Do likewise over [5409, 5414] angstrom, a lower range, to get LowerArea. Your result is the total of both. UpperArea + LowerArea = 230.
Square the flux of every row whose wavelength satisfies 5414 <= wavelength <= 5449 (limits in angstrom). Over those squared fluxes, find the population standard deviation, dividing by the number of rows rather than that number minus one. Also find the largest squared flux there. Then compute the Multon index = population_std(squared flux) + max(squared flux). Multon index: 899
